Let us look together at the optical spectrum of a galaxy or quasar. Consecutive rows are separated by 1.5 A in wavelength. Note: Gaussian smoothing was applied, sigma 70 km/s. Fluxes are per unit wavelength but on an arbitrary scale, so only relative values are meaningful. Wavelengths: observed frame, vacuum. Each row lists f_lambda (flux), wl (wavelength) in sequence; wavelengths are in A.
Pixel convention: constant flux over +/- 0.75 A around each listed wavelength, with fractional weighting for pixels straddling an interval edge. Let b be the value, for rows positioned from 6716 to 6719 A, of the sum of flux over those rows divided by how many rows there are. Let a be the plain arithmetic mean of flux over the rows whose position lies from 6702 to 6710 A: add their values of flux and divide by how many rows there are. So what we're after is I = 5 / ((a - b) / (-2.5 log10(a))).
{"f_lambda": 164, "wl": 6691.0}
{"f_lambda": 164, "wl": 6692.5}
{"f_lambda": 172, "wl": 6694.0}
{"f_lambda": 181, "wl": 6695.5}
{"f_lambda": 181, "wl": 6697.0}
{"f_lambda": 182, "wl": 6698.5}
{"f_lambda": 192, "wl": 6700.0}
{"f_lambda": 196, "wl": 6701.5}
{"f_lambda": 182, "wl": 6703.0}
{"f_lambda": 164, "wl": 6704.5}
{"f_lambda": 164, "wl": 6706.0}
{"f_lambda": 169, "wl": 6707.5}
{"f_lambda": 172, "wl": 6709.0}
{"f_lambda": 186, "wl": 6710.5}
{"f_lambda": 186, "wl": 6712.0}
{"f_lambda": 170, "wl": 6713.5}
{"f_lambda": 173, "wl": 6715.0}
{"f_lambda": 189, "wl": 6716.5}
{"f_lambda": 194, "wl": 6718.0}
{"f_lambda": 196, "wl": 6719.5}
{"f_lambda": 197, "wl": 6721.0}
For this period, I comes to 1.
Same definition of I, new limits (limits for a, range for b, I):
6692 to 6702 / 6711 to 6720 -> 8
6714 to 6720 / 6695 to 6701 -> -7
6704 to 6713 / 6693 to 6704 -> 3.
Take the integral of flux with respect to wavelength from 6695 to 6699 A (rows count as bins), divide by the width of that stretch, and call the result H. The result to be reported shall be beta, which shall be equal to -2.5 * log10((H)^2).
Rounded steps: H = 181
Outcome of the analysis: -11.3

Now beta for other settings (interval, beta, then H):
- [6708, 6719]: -11.3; 181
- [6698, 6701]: -11.4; 188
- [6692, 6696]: -11.2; 172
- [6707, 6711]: -11.2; 175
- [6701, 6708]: -11.2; 174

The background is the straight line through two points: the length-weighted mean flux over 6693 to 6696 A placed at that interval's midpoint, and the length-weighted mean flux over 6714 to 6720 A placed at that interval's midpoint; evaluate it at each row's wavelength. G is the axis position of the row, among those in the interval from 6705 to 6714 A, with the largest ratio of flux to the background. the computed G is 6710.5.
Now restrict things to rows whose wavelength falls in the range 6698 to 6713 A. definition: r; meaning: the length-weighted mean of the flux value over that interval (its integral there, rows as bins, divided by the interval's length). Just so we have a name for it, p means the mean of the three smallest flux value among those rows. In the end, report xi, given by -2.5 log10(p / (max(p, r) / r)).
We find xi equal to -5.55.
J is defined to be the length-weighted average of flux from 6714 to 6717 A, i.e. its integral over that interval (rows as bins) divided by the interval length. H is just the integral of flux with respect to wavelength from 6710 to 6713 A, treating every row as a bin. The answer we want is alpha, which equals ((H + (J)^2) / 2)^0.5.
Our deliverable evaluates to 128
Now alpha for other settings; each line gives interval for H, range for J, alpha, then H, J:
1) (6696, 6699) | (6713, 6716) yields 123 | 544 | 173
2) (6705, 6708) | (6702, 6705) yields 125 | 498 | 176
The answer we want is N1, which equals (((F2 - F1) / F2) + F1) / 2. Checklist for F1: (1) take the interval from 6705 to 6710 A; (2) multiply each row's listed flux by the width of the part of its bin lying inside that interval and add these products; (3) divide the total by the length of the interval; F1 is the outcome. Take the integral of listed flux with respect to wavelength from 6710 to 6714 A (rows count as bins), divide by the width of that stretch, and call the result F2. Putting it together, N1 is 84.5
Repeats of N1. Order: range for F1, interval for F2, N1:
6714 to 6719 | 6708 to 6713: 92.5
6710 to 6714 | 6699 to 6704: 90.5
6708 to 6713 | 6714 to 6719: 90.1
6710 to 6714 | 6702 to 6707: 90.5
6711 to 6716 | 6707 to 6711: 88.7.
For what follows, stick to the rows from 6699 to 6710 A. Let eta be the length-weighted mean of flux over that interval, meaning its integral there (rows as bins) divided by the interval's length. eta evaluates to 177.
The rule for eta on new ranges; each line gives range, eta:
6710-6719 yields 183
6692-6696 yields 172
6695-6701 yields 185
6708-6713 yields 180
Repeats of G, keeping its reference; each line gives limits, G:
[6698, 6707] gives 6701.5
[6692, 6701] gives 6700.0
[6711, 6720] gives 6719.5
